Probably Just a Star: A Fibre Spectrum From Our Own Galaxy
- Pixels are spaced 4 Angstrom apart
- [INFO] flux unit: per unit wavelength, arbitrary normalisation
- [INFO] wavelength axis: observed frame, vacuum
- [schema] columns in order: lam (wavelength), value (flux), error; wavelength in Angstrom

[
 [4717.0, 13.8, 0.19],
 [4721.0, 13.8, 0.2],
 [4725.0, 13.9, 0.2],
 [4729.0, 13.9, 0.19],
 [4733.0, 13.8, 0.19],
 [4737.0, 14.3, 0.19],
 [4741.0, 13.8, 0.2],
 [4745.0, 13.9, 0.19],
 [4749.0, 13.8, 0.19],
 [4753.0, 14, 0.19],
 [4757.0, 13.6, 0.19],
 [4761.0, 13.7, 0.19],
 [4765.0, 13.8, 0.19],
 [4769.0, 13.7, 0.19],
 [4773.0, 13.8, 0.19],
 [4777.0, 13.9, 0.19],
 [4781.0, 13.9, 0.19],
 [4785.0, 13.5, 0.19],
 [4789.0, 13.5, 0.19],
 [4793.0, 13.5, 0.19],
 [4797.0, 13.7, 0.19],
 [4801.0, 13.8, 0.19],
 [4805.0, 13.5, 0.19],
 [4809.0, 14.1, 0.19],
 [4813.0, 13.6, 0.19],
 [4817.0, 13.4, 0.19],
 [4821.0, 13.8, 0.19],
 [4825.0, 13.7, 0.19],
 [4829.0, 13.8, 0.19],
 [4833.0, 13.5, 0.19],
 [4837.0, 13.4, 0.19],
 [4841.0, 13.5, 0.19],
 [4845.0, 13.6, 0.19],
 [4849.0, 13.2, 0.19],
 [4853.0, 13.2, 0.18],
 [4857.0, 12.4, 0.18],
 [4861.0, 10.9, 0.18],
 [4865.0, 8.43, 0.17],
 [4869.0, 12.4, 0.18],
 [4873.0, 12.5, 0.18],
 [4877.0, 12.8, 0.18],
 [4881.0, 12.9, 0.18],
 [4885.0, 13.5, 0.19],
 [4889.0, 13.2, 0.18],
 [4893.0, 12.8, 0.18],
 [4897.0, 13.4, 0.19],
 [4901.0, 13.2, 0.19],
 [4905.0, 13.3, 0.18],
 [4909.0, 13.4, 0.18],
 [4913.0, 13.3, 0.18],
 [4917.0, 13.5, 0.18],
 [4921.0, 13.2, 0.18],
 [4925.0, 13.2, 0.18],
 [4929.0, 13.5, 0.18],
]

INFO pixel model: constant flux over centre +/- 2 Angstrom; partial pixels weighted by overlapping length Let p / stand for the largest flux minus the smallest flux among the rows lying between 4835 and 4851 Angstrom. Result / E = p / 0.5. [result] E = 0.8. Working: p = 0.4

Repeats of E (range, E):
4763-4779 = 0.4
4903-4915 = 0.2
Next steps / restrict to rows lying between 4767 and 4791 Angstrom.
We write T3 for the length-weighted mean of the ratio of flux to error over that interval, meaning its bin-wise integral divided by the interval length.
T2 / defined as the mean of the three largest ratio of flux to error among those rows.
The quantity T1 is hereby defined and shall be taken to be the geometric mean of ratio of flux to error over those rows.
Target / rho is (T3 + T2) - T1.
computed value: 73.0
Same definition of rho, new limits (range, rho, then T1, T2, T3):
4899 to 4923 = 74.5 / 73.3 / 74.4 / 73.3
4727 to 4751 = 73.9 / 72.6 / 73.9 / 72.6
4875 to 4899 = 72.0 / 71.5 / 72.0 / 71.5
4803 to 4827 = 73.0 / 72.0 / 73.0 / 72.0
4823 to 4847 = 72.1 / 71.5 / 72.1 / 71.5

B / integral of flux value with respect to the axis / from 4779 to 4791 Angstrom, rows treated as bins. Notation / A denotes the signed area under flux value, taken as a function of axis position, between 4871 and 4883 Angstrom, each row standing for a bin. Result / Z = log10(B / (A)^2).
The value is -2.15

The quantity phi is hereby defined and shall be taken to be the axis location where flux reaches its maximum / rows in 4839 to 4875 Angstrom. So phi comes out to 4845.0 Angstrom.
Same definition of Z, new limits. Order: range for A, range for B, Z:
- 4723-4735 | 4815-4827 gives -2.23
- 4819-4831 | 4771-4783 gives -2.21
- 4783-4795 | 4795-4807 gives -2.20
